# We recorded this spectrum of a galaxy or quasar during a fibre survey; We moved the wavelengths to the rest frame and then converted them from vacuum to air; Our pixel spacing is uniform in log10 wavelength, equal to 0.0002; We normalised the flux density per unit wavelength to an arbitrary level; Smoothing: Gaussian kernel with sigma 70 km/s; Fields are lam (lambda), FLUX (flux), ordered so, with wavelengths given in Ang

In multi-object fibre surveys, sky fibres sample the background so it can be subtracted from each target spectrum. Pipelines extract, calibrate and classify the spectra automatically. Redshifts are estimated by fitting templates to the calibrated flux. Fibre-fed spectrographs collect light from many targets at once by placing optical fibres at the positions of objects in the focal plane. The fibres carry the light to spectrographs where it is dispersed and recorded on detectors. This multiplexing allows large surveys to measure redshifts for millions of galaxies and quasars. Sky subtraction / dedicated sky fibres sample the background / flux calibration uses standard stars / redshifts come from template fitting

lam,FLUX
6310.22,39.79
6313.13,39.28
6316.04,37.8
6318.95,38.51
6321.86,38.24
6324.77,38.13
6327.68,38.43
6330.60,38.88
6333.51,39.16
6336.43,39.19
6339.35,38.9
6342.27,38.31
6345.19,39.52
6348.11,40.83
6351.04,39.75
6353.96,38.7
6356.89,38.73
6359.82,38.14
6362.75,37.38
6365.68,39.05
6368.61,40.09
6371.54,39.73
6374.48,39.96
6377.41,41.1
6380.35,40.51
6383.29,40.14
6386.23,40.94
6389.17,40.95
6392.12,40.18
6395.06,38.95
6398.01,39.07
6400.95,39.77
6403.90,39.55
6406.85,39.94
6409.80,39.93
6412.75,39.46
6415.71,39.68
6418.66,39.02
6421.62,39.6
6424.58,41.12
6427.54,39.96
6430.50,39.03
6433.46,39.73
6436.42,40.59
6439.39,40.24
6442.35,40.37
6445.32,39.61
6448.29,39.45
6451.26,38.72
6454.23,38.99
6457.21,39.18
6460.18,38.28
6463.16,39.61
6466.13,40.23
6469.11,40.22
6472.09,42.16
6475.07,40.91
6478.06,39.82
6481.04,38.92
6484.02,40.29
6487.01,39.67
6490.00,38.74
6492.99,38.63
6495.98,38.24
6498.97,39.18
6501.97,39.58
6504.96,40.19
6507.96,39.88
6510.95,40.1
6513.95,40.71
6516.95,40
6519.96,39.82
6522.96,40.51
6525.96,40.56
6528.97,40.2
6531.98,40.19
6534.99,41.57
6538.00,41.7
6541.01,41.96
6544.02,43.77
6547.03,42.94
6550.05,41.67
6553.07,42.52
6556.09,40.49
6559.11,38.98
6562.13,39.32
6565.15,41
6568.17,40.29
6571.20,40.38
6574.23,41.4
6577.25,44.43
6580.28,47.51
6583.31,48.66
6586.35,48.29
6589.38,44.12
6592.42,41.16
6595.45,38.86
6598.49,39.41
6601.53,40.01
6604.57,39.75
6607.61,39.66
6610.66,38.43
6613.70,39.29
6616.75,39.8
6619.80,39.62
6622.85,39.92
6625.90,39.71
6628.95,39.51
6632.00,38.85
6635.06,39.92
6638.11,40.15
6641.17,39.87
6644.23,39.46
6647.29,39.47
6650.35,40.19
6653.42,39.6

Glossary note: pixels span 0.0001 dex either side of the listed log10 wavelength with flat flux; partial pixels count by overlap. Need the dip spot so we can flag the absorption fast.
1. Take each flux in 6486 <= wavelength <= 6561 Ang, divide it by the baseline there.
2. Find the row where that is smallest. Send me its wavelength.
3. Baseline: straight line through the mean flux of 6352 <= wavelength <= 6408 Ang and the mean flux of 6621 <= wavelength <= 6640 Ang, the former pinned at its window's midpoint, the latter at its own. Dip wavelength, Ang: 6495.98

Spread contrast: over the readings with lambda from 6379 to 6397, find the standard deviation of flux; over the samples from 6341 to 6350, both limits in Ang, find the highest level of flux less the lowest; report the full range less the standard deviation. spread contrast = 1.8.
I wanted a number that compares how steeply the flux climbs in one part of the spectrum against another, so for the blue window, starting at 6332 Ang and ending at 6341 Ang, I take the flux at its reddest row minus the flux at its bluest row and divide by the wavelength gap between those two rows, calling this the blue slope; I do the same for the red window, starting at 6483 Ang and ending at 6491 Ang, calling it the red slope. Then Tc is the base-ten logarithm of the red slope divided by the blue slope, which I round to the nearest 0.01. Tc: 0.77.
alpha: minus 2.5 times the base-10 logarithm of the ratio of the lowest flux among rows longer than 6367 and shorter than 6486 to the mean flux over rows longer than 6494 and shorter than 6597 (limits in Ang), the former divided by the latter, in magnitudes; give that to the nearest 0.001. 0.087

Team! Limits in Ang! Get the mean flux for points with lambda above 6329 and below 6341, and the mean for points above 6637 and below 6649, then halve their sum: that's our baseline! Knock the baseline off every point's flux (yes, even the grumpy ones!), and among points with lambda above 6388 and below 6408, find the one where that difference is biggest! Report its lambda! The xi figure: 6389.17 Ang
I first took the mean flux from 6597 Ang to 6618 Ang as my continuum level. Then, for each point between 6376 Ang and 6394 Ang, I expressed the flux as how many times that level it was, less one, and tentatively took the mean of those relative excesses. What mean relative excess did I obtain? 0.029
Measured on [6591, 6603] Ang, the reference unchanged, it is 0.010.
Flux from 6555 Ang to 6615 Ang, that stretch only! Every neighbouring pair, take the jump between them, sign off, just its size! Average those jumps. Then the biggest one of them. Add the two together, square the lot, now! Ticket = 31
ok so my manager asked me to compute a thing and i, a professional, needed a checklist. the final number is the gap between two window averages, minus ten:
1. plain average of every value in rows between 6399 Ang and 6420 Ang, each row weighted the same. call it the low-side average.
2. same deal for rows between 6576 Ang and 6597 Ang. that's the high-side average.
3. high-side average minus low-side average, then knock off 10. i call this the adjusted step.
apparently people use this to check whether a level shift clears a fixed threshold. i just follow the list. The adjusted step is -4.9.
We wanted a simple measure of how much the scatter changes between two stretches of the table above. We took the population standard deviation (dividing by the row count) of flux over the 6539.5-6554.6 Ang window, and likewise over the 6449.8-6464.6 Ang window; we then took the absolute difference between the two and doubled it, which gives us 0.60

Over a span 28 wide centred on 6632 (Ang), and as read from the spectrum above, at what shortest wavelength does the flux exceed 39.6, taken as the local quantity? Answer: 6619.80 Ang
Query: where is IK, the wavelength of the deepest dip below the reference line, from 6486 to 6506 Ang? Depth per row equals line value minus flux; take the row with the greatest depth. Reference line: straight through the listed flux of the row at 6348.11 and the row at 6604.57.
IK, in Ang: 6495.98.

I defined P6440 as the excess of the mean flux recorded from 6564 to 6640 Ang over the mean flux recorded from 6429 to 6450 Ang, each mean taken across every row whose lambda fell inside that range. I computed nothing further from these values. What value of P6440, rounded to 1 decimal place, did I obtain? 1.3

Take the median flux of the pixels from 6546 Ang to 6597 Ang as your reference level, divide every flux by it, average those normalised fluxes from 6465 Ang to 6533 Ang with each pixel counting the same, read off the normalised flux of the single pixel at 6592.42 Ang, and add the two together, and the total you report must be 1.96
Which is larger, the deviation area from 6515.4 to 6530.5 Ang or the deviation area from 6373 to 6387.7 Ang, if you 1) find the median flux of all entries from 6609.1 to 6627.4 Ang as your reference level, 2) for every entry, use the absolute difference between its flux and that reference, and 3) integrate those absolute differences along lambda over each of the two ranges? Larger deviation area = 12.7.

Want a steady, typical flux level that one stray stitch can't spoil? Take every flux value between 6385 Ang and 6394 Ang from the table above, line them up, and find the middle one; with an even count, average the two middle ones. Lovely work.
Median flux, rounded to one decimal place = 40.9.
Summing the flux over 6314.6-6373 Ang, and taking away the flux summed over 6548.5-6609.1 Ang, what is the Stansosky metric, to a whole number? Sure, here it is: -60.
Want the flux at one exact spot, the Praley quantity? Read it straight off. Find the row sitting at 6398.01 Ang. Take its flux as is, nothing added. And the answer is 39.07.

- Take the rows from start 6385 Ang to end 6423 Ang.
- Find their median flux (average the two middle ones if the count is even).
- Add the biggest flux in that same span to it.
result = 80.6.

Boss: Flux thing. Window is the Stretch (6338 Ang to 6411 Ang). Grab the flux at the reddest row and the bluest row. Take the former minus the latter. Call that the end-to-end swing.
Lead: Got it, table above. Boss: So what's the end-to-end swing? 1.0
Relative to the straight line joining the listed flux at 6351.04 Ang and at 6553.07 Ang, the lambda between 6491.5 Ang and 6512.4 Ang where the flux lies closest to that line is 6504.96 Ang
